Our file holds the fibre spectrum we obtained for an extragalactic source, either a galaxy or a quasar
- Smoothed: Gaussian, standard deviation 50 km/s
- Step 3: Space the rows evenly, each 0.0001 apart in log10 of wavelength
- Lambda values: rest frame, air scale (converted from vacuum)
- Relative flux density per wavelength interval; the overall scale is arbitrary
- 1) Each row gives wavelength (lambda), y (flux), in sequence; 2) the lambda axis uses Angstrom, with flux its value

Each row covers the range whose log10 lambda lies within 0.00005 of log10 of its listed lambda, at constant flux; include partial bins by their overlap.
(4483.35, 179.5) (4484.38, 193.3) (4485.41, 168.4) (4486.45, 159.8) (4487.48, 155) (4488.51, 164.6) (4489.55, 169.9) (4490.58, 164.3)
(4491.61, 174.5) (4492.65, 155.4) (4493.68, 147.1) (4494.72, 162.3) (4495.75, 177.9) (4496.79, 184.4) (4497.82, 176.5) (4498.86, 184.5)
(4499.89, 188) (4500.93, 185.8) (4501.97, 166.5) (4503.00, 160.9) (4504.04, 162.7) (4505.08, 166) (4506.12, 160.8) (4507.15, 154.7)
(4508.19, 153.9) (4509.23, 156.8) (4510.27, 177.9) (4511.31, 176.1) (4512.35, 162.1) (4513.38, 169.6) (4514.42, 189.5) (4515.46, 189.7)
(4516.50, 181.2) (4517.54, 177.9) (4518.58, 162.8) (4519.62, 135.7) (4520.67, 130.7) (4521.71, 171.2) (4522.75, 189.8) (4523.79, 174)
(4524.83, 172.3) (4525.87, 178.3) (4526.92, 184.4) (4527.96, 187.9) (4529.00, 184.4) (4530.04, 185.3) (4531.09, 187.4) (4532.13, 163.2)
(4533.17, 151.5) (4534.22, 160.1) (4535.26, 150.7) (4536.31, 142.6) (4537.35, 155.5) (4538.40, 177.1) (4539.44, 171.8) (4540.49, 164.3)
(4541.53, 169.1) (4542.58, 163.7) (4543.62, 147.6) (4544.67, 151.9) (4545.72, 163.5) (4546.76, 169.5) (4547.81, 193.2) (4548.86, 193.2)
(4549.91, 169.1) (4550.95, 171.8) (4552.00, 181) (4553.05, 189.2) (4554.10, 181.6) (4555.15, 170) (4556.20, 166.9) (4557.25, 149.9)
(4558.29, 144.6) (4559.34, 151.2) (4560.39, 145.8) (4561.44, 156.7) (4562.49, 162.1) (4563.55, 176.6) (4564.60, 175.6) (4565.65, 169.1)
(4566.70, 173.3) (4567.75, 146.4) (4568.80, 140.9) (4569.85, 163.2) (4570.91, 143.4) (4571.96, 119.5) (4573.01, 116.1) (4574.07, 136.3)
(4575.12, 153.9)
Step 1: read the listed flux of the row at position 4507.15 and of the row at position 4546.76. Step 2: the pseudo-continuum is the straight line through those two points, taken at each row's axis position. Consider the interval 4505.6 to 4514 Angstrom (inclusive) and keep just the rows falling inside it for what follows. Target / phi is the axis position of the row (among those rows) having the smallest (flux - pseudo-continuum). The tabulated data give 4508.19 Angstrom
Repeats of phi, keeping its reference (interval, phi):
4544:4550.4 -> 4544.67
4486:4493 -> 4492.65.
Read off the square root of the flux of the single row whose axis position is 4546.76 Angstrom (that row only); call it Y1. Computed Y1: 13.0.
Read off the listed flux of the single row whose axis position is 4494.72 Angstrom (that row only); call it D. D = 162.3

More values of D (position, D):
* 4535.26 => 150.7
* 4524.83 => 172.3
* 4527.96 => 187.9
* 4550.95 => 171.8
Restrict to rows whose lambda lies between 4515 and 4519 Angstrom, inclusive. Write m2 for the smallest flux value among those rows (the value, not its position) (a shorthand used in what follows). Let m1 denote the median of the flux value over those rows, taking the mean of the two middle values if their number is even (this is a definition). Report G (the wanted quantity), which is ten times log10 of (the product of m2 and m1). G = 44.7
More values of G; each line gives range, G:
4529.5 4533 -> 44.8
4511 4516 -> 44.6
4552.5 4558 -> 44.1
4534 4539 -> 43.5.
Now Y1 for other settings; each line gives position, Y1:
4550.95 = 13.1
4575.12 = 12.4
